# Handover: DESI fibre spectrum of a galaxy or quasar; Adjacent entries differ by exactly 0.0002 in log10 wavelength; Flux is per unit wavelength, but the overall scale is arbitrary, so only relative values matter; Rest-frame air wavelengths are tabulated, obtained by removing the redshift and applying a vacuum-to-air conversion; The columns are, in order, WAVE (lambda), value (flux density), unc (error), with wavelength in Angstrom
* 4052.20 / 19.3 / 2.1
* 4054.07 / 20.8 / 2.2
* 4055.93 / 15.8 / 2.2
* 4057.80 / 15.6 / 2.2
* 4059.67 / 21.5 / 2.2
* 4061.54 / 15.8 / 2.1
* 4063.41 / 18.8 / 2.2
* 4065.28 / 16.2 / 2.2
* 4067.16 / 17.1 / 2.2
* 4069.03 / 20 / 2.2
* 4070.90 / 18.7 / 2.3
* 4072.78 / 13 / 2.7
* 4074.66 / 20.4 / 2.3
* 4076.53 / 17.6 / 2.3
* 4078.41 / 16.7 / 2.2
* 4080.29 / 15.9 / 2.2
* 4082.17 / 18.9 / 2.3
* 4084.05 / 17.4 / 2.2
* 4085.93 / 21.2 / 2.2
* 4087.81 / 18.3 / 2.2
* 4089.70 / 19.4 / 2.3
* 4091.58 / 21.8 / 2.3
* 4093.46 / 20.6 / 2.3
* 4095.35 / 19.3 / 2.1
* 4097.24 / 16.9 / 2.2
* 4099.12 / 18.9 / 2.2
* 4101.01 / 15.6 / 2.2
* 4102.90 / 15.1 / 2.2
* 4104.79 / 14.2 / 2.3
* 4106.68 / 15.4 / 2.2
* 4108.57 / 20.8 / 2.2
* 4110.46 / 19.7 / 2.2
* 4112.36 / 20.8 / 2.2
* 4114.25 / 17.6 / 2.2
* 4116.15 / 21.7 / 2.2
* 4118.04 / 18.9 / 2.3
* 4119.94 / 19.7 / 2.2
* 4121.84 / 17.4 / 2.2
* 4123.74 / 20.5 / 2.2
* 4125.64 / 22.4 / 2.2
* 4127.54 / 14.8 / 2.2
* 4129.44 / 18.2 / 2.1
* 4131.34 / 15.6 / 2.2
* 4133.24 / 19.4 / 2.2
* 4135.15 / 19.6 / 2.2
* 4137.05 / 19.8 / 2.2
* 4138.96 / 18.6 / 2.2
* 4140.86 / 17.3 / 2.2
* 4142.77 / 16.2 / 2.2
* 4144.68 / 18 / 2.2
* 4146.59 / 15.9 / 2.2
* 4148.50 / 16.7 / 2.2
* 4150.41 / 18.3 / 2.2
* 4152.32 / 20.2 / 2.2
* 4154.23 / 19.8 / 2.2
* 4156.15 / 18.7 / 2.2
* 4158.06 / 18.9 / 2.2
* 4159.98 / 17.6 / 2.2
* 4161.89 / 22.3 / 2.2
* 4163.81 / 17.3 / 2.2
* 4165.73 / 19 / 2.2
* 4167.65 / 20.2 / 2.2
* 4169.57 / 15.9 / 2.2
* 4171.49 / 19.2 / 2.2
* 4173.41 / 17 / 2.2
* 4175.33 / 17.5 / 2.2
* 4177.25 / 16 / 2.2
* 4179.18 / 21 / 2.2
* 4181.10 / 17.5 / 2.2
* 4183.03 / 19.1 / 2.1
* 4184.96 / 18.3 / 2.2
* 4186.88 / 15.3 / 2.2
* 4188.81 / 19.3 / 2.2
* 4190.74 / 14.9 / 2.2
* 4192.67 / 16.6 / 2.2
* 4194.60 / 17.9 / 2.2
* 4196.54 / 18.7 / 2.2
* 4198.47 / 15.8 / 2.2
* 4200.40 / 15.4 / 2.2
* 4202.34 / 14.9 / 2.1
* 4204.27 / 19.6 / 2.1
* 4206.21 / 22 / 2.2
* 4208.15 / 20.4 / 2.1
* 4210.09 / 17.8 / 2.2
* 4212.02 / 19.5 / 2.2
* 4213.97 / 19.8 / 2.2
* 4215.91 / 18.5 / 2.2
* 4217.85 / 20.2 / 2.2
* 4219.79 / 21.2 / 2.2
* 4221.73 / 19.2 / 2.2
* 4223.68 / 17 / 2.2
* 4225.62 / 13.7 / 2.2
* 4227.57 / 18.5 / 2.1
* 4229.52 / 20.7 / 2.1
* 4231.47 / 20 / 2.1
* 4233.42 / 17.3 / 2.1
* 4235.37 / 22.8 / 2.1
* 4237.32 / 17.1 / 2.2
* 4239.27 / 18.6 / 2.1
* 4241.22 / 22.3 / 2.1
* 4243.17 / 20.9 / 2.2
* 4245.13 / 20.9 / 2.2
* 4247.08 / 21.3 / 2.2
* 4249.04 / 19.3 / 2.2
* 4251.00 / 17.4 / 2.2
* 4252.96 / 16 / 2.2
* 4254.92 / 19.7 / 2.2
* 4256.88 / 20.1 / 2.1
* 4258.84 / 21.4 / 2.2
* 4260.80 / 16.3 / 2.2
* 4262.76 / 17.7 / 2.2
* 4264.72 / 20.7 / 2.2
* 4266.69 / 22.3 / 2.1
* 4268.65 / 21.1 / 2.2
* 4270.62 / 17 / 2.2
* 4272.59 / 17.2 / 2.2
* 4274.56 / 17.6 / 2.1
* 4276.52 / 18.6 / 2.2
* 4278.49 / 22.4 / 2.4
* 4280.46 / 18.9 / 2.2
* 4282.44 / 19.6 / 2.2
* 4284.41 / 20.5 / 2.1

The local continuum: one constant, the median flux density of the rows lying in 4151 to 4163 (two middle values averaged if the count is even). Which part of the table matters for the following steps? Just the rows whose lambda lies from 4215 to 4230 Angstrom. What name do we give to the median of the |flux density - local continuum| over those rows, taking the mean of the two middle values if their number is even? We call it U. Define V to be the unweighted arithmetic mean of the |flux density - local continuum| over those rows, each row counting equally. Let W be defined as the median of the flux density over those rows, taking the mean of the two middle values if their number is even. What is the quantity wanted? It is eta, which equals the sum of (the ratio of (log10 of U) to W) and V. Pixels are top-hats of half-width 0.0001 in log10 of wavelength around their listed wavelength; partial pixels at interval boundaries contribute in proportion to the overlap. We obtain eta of 1.7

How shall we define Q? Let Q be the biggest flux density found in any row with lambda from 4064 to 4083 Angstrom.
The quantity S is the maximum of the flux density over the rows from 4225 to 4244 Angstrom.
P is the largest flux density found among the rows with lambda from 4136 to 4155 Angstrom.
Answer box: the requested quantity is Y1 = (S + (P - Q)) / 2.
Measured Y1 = 11.3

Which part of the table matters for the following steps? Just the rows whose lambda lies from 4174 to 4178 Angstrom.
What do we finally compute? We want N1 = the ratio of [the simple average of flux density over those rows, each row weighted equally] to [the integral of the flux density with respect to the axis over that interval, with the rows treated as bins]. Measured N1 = 0.249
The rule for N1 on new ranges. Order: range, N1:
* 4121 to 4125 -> 0.246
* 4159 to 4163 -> 0.251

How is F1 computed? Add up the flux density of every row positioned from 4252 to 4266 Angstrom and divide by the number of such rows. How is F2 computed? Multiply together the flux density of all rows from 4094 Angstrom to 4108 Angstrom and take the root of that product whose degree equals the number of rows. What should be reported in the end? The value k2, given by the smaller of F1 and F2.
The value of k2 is 16.4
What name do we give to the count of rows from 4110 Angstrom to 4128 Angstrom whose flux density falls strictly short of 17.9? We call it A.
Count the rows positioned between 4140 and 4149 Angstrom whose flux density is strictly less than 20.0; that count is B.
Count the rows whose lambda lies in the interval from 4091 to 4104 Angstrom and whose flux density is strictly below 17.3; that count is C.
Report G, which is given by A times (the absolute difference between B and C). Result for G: 6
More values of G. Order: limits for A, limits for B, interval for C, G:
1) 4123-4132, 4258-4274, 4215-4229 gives 4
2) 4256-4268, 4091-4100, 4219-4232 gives 2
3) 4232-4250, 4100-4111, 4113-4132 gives 6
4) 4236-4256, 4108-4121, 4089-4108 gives 3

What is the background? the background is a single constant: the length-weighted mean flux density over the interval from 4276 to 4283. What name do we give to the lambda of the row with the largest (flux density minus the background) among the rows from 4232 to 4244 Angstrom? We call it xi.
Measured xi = 4235.37 Angstrom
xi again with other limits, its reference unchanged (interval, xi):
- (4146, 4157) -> 4152.32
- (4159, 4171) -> 4161.89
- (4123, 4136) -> 4125.64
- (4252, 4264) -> 4258.84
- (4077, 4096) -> 4091.58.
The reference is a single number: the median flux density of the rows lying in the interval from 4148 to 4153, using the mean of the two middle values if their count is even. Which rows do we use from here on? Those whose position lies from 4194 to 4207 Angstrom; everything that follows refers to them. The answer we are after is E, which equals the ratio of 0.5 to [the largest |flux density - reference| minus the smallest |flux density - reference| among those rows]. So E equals 0.1515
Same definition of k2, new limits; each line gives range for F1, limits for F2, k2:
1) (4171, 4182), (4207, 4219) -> 18.0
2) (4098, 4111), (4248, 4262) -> 17.1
